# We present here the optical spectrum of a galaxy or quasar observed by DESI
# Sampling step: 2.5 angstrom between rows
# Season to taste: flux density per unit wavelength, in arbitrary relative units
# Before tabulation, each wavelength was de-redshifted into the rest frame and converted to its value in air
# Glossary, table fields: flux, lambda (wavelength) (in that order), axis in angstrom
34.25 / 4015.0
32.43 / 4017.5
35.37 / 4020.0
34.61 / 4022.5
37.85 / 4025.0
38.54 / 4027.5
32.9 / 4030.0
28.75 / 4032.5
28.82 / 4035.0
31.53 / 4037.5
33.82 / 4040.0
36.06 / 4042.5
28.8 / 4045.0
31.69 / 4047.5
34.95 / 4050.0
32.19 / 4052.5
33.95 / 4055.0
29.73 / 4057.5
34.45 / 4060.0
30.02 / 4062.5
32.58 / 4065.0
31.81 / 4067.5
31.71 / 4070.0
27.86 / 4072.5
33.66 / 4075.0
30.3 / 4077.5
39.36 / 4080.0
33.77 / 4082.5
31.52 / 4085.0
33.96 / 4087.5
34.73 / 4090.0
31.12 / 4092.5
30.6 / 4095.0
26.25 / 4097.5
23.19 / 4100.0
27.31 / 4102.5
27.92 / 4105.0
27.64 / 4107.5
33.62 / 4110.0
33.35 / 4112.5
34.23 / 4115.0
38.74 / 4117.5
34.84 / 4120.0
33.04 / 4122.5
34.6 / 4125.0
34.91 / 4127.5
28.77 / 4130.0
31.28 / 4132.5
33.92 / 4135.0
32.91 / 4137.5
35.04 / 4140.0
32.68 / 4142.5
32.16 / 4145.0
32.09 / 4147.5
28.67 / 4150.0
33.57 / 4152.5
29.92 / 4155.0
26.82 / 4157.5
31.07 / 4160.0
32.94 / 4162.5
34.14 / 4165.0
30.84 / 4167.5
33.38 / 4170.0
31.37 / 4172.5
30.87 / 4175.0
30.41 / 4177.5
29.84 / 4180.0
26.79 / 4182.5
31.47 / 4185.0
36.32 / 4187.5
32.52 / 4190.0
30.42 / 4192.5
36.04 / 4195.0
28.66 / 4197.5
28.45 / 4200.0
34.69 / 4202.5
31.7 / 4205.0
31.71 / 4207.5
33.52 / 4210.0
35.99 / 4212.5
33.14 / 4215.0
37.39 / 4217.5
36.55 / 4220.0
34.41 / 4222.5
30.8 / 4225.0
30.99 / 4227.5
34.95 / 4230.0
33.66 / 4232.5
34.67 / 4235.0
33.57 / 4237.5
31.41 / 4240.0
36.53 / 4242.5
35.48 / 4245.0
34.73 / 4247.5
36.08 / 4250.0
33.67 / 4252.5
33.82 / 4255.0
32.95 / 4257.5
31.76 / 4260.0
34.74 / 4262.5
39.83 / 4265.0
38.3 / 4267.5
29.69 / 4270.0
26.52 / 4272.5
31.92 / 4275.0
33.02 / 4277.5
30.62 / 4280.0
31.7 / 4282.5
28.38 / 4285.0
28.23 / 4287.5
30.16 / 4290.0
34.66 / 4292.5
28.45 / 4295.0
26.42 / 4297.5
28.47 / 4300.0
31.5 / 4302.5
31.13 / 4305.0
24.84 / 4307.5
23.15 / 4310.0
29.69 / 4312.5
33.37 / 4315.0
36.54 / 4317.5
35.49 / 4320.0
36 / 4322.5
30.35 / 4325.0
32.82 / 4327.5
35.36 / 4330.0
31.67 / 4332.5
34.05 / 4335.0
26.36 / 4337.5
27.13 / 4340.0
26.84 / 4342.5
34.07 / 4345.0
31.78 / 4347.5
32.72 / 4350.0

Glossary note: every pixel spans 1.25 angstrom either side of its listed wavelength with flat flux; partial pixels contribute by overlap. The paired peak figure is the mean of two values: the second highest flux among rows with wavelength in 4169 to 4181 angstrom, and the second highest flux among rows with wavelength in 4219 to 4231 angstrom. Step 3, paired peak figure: 33.2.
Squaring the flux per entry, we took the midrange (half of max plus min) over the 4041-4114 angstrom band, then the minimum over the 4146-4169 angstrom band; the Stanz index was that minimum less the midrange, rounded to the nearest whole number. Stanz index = -324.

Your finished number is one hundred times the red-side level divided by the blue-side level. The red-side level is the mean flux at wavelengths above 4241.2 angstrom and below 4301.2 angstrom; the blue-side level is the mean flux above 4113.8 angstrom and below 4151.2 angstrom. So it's 97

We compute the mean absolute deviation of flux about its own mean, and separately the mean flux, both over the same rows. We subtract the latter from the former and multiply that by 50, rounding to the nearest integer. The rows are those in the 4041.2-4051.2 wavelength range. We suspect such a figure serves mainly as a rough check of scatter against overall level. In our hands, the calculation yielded -1512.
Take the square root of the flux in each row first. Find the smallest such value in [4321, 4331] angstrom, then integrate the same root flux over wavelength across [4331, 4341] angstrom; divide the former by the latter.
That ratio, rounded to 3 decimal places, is 0.101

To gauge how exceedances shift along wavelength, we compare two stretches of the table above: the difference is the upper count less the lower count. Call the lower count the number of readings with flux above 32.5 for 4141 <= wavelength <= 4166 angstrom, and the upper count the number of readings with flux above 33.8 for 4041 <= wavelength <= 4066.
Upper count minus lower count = 0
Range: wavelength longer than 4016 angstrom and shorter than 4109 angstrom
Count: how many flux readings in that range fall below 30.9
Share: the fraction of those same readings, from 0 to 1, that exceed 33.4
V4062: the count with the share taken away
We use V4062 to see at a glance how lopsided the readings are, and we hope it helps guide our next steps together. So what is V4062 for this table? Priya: 13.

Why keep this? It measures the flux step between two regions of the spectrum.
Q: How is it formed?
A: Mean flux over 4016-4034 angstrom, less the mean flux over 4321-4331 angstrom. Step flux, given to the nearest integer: 1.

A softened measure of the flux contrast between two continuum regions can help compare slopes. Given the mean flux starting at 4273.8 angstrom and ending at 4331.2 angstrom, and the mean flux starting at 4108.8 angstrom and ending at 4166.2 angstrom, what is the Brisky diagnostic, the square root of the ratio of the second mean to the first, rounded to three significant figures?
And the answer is 1.03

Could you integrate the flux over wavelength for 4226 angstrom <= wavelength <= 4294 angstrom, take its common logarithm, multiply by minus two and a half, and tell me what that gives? -8.4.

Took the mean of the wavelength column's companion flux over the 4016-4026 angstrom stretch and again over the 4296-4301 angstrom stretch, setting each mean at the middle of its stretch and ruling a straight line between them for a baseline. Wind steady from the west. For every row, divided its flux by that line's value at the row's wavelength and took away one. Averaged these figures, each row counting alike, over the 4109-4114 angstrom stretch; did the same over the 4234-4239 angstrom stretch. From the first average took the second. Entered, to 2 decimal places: -0.14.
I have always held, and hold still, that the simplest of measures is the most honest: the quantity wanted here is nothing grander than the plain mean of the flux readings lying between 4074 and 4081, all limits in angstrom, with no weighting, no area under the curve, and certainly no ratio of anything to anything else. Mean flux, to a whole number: 34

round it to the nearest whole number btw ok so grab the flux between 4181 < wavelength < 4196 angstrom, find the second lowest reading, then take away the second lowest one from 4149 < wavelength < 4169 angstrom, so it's 2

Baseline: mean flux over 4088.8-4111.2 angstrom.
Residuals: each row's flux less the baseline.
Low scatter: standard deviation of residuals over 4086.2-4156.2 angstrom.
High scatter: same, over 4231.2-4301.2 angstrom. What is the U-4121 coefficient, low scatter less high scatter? -0.04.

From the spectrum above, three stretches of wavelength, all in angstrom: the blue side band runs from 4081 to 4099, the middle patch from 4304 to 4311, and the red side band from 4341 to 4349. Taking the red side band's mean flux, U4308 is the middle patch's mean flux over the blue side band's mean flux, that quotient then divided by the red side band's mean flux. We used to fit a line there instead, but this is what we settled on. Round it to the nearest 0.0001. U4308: 0.0269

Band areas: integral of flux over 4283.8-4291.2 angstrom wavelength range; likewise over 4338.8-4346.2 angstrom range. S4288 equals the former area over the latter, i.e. 1.0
